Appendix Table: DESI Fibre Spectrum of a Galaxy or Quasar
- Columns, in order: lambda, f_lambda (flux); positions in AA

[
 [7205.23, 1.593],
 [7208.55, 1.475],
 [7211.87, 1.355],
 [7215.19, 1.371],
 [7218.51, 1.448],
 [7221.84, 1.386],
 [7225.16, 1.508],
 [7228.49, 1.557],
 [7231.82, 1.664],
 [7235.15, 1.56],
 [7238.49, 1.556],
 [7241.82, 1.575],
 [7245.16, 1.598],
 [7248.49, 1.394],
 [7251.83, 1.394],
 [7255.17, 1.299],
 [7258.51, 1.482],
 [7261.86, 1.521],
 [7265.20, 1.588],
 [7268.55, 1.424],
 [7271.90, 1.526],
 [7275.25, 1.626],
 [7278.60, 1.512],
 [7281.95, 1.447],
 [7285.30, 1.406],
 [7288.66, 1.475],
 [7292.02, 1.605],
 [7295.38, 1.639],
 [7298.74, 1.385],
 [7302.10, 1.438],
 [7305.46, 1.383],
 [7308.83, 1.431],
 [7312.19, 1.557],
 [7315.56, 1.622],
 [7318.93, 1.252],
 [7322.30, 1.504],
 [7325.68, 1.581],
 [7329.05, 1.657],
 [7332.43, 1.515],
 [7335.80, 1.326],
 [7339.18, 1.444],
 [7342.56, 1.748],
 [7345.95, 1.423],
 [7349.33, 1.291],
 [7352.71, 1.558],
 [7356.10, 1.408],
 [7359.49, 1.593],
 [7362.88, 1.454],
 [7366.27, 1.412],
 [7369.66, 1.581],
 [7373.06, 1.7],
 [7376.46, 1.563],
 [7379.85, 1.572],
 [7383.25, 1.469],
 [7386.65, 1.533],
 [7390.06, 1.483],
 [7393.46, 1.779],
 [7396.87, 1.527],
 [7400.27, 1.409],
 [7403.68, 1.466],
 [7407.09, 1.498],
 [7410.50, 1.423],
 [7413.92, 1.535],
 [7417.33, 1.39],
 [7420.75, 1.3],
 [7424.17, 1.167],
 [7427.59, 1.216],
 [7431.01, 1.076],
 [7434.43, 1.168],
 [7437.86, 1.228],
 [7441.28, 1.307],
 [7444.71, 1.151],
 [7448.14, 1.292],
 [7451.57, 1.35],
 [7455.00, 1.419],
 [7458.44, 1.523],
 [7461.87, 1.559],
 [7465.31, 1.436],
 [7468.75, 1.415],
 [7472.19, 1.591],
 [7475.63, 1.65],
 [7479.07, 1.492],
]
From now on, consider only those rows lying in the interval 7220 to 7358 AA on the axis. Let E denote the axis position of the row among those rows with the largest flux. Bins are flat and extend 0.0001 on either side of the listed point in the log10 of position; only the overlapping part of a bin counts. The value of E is 7342.56 AA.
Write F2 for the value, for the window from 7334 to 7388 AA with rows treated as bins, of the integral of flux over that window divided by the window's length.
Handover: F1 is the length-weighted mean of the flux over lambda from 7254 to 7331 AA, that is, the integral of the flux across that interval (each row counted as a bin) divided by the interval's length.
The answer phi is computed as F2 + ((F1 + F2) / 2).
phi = 3.00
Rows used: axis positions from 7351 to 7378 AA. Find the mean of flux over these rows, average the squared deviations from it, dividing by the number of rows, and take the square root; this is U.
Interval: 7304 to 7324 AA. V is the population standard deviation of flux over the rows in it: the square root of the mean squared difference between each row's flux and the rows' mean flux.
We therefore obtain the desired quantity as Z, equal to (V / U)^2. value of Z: 1.6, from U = 0.09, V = 0.121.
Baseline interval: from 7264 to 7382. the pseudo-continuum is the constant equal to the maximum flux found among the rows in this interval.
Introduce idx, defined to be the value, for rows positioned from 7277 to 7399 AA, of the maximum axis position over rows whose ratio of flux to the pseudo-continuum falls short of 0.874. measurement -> 7396.87 AA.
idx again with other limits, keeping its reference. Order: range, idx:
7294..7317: 7308.83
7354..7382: 7366.27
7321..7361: 7356.10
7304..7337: 7335.80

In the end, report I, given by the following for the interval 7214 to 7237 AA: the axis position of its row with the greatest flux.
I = 7231.82 AA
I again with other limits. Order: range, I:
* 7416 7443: 7417.33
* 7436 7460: 7458.44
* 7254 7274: 7265.20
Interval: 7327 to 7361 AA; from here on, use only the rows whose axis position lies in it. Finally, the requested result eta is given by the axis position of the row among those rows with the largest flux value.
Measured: 7342.56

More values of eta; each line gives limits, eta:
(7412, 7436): 7413.92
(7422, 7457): 7455.00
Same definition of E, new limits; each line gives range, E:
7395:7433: 7413.92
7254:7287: 7275.25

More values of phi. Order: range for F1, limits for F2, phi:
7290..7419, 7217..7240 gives 3.04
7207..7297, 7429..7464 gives 2.71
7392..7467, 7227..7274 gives 2.95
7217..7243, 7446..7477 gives 2.96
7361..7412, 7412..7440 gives 2.66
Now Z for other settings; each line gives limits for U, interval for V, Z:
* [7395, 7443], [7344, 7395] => 0.7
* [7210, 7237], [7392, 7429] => 2.4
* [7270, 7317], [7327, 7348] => 2.6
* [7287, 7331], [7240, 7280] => 0.7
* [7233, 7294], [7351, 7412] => 1.2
